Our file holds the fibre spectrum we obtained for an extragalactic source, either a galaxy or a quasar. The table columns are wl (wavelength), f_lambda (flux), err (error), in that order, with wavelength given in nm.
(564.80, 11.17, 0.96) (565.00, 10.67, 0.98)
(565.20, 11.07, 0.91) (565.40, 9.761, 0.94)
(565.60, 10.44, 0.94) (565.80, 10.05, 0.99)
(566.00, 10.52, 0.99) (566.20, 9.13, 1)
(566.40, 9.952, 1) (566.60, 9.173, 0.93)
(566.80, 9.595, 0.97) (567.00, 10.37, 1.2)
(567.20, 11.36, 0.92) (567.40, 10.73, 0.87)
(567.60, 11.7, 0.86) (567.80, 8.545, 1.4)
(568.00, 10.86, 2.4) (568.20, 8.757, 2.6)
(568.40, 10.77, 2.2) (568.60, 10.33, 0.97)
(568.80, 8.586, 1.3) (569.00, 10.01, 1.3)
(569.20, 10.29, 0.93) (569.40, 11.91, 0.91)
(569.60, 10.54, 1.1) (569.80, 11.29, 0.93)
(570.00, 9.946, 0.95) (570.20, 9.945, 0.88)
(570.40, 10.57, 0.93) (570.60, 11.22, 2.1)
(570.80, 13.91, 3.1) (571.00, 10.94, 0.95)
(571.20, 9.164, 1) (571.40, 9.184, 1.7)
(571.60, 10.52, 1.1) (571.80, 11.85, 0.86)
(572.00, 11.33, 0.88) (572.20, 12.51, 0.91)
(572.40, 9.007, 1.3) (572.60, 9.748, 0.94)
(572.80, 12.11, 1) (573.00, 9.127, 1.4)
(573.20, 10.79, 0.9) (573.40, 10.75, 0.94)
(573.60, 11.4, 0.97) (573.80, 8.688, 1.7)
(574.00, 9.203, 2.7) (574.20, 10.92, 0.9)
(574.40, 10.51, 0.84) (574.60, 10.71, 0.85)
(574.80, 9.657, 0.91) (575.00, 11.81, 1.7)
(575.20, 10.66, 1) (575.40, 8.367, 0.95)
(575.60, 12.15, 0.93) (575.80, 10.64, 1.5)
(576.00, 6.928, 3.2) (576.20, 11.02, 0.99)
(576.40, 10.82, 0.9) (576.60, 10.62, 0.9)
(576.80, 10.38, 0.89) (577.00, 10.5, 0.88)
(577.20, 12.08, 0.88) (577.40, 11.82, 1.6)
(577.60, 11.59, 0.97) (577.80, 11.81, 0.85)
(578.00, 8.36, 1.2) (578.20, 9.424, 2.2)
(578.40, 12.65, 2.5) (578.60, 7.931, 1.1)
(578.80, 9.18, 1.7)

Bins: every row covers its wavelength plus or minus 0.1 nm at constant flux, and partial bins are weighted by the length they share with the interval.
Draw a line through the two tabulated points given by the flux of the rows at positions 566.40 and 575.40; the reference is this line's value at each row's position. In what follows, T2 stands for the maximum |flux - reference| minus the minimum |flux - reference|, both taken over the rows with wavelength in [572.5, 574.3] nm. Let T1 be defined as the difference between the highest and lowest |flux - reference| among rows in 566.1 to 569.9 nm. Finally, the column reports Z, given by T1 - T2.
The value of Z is -1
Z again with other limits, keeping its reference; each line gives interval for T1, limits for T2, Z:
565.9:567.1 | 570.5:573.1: -4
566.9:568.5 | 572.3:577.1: -2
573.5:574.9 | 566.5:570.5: 0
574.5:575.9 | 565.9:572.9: -1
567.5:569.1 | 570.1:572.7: -3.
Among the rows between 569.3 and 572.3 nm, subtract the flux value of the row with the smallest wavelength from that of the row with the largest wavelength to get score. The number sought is 0.60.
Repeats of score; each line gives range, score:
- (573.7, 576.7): 1.93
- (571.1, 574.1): 0.04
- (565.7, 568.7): 0.28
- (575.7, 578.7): -2.71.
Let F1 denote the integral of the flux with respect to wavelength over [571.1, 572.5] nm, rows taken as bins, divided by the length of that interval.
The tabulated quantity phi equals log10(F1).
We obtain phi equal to 1.02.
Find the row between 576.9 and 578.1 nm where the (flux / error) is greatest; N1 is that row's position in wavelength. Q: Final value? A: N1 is 577.80 nm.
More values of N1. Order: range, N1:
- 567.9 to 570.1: 569.40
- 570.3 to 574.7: 571.80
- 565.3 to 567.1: 565.60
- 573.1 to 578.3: 577.80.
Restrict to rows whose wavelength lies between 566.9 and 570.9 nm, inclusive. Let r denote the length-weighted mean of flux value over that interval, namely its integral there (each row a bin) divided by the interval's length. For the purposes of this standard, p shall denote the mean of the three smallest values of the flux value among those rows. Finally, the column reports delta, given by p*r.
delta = 91.3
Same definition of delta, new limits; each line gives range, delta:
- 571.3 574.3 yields 93.7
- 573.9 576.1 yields 82.8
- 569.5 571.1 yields 112.0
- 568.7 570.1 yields 98.6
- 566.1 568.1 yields 90.8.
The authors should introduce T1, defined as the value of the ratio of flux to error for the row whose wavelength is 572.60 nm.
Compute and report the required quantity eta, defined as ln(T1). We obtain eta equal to 2.34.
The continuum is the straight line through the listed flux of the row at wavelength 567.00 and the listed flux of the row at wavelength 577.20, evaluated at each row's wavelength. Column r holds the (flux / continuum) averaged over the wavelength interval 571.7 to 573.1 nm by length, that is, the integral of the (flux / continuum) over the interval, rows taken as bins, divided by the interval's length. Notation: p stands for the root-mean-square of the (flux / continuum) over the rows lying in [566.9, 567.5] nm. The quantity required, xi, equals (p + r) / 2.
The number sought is 1.000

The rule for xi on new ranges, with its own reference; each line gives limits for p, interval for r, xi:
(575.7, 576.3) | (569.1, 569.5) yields 0.924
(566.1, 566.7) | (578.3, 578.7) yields 0.877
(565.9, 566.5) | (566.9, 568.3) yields 0.976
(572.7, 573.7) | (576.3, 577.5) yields 0.935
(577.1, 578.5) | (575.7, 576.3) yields 0.861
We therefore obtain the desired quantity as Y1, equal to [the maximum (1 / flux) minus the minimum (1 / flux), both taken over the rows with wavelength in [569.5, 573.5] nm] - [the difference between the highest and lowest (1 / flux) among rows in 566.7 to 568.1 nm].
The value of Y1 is 0.008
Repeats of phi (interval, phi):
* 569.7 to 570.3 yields 1.02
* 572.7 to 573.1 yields 1.03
